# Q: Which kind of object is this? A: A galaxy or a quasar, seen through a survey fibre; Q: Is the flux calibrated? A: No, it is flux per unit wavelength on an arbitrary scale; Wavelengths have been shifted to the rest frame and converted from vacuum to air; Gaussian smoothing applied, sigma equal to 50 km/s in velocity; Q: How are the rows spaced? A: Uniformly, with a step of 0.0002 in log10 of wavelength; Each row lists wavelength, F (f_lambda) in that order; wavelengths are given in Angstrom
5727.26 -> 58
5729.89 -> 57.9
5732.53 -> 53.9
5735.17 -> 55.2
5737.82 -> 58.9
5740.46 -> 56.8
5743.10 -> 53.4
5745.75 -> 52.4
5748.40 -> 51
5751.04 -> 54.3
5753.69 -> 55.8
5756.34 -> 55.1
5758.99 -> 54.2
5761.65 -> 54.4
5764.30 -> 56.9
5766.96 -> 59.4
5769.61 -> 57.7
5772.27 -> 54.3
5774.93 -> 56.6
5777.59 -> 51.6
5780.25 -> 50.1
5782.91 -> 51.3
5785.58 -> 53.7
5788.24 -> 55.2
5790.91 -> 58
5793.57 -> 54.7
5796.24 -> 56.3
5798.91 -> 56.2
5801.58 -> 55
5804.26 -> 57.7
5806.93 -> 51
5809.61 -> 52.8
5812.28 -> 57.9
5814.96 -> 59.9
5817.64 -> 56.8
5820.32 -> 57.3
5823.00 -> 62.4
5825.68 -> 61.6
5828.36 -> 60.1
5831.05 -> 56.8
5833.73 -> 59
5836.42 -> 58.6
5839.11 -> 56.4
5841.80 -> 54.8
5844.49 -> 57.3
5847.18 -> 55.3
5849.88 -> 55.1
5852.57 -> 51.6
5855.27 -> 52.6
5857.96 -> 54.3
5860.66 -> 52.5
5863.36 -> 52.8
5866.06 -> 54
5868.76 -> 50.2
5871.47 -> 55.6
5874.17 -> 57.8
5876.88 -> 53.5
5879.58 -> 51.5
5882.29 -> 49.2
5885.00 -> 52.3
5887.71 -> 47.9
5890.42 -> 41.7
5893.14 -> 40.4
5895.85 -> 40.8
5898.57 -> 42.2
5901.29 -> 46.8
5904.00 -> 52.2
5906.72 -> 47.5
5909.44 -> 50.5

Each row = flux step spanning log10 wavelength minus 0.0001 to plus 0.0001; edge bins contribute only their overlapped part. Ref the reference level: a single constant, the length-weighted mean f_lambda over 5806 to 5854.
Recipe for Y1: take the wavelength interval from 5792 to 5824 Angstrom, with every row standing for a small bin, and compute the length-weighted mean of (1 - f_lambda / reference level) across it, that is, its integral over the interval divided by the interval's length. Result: 0.009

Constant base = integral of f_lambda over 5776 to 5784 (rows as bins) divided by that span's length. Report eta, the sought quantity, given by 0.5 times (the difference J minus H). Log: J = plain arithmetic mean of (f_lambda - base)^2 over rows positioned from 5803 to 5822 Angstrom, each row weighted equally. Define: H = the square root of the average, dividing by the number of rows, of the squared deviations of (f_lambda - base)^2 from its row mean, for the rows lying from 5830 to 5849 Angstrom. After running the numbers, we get 8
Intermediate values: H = 17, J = 33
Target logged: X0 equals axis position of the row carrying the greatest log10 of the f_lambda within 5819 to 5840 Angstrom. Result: 5823.00 Angstrom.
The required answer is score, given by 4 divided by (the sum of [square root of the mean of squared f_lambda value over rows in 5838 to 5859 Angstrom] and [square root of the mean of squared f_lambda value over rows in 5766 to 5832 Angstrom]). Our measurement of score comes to 0.0360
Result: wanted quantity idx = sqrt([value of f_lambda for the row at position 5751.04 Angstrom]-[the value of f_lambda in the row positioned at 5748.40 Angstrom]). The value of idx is 1.82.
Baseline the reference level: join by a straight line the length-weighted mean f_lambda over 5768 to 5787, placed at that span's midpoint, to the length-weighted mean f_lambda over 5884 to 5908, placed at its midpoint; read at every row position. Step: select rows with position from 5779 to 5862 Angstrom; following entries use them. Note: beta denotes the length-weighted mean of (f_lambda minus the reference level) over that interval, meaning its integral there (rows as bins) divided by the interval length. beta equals 5.1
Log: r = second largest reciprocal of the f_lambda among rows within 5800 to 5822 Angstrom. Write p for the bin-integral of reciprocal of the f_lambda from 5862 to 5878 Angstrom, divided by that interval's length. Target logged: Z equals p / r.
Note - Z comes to 0.98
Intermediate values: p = 0.0186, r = 0.0189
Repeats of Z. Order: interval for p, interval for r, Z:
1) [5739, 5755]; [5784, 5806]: 1.01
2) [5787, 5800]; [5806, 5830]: 0.94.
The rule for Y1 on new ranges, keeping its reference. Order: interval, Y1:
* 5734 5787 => 0.041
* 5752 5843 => 0.014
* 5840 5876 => 0.049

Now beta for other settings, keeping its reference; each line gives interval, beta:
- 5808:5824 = 6.5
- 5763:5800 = 1.7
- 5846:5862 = 5.0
